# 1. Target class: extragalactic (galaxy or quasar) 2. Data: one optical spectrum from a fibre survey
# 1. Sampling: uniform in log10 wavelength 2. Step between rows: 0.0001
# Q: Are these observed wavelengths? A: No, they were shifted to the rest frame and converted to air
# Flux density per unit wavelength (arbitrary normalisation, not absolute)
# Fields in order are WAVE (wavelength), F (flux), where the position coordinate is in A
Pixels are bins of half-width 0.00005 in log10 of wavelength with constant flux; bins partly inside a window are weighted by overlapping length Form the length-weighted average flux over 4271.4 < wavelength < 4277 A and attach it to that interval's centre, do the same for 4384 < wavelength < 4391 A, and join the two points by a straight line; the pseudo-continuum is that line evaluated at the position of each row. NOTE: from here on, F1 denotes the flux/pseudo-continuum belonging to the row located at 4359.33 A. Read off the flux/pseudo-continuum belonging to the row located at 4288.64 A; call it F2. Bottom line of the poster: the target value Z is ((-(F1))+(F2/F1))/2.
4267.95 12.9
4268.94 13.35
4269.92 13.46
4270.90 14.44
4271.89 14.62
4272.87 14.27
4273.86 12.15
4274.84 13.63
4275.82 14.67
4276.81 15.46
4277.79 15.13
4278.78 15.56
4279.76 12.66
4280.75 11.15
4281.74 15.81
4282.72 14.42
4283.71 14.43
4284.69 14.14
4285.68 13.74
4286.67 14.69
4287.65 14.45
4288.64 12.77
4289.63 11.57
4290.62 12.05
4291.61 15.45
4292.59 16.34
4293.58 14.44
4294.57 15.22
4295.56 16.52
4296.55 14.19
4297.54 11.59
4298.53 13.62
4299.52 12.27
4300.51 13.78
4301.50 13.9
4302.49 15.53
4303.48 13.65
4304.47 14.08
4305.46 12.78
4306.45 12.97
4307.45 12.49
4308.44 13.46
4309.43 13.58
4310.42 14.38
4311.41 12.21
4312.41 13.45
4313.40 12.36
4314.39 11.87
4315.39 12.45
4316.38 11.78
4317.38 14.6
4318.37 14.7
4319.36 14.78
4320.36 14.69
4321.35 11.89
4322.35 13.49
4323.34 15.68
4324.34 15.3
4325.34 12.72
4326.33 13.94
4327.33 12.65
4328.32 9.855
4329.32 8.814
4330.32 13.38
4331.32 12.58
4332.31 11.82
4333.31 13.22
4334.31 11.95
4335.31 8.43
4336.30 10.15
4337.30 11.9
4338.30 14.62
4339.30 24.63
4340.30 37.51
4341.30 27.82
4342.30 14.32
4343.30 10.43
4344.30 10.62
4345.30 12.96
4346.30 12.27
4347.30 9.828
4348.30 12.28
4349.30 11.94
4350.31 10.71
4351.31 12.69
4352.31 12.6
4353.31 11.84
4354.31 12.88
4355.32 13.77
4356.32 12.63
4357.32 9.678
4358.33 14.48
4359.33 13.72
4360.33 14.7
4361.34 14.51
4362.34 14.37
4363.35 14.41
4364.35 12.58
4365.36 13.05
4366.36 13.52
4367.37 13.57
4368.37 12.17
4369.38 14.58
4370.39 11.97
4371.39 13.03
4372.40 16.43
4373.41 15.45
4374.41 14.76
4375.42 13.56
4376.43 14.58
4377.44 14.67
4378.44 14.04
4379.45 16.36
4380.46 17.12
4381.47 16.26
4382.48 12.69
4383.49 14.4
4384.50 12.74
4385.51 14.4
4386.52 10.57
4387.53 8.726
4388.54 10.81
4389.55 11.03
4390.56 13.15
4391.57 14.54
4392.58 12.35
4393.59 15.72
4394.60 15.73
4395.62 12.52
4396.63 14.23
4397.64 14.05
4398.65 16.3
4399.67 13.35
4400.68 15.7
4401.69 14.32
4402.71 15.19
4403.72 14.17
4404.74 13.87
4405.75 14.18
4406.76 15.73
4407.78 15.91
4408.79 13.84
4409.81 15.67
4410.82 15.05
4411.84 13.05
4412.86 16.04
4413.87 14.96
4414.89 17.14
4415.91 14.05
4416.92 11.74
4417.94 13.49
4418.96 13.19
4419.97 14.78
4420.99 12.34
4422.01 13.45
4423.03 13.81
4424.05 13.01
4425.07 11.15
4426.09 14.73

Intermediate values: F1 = 1.12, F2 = 0.93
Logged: -0.15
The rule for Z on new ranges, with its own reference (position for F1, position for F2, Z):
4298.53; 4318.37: 0.05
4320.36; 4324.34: -0.04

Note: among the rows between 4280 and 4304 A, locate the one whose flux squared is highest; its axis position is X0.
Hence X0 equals 4295.56 A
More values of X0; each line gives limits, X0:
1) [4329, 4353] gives 4340.30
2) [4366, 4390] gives 4380.46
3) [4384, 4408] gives 4398.65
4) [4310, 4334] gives 4323.34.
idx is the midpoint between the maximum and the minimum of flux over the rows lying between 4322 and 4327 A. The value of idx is 14.2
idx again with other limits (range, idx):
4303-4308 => 13.3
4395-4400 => 14.4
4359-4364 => 14.2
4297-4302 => 12.7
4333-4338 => 10.8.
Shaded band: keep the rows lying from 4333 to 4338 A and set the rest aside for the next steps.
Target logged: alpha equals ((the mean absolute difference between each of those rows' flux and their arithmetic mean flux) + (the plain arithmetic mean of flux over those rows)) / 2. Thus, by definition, 6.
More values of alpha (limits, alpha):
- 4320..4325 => 8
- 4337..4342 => 16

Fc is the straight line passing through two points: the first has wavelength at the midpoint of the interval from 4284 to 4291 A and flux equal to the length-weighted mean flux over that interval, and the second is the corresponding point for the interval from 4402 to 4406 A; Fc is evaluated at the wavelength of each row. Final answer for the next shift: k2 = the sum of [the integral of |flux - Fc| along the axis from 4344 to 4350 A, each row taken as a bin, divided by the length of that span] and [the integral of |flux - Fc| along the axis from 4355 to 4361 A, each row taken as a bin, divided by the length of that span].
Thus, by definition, 3.5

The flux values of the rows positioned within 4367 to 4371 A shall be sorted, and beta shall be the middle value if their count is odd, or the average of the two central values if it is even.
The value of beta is 12.9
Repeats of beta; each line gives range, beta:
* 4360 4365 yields 14.4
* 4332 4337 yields 11.8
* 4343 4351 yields 11.3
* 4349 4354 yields 11.9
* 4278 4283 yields 14.4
